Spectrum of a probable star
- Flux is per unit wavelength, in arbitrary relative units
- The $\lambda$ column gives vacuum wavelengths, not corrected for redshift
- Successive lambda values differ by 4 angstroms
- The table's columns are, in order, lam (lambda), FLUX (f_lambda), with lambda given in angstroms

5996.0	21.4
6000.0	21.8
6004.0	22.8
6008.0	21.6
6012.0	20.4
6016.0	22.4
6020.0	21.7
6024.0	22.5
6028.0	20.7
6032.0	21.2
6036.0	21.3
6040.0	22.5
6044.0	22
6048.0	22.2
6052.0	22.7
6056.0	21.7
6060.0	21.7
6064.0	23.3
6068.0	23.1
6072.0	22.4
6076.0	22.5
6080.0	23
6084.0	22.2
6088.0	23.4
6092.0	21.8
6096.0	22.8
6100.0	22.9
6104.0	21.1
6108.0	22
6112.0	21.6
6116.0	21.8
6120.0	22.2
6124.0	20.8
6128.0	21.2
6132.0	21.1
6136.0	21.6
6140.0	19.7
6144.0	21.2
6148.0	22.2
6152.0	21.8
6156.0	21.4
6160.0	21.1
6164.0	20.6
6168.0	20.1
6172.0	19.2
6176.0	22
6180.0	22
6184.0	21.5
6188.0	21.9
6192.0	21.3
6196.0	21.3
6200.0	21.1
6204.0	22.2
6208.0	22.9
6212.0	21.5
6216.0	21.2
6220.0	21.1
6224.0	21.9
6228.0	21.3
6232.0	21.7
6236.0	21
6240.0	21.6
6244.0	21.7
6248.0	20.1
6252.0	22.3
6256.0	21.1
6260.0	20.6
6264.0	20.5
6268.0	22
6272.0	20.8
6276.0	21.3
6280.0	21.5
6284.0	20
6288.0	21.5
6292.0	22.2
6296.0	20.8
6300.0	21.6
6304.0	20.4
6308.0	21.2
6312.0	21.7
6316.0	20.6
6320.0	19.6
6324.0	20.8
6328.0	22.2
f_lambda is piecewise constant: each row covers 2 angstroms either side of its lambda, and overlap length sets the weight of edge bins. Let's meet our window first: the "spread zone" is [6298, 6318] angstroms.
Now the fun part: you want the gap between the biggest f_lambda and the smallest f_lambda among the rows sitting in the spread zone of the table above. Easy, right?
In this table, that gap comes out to 1.3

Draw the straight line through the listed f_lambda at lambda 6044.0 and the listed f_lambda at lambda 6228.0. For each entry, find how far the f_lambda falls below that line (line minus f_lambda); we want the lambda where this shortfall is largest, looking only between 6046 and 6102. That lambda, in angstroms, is 6056.0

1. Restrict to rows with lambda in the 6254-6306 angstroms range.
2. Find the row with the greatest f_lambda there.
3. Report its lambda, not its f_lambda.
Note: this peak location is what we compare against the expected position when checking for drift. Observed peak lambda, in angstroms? 6292.0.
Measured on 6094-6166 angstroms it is 6100.0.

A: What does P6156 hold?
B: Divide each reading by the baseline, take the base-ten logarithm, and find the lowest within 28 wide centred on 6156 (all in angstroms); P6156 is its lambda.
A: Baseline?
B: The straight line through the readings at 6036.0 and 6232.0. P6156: 6168.0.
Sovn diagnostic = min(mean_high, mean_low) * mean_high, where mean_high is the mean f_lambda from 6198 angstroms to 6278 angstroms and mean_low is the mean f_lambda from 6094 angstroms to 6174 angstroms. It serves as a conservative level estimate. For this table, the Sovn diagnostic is 456.1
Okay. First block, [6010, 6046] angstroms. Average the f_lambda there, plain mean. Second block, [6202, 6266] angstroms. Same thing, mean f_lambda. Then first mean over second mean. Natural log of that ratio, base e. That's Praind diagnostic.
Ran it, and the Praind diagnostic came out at 0.010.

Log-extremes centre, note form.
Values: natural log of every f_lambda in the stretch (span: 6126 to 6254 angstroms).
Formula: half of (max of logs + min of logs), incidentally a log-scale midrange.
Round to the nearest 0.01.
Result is 3.04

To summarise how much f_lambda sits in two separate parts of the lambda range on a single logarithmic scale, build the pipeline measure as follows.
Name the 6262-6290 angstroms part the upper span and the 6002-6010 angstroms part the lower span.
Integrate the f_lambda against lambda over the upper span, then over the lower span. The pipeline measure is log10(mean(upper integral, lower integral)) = 2.58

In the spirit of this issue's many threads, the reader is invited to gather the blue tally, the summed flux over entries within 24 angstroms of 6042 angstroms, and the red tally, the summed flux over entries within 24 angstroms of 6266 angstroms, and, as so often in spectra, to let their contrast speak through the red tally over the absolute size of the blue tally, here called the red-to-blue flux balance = 0.96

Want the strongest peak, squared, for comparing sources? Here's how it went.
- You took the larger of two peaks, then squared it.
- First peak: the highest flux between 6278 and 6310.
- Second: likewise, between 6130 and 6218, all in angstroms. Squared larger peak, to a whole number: 524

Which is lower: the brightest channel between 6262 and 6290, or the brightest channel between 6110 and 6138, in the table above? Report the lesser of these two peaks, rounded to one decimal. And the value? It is 22.0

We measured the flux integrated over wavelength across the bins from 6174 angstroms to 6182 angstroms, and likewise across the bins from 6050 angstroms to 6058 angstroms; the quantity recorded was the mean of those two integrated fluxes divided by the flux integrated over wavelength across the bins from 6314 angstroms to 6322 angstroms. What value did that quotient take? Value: 1.10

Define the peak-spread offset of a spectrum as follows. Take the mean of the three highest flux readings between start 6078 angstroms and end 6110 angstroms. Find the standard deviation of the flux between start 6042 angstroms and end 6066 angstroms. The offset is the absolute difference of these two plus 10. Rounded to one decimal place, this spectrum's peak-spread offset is 32.5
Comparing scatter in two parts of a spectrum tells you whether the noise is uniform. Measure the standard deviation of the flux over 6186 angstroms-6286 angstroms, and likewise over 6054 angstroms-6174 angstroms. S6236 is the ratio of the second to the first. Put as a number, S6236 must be 1.53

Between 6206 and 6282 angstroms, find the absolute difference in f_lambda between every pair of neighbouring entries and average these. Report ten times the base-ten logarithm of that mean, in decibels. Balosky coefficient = -1.1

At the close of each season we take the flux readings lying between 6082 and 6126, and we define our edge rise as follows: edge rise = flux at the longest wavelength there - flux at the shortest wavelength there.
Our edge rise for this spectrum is -1.4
